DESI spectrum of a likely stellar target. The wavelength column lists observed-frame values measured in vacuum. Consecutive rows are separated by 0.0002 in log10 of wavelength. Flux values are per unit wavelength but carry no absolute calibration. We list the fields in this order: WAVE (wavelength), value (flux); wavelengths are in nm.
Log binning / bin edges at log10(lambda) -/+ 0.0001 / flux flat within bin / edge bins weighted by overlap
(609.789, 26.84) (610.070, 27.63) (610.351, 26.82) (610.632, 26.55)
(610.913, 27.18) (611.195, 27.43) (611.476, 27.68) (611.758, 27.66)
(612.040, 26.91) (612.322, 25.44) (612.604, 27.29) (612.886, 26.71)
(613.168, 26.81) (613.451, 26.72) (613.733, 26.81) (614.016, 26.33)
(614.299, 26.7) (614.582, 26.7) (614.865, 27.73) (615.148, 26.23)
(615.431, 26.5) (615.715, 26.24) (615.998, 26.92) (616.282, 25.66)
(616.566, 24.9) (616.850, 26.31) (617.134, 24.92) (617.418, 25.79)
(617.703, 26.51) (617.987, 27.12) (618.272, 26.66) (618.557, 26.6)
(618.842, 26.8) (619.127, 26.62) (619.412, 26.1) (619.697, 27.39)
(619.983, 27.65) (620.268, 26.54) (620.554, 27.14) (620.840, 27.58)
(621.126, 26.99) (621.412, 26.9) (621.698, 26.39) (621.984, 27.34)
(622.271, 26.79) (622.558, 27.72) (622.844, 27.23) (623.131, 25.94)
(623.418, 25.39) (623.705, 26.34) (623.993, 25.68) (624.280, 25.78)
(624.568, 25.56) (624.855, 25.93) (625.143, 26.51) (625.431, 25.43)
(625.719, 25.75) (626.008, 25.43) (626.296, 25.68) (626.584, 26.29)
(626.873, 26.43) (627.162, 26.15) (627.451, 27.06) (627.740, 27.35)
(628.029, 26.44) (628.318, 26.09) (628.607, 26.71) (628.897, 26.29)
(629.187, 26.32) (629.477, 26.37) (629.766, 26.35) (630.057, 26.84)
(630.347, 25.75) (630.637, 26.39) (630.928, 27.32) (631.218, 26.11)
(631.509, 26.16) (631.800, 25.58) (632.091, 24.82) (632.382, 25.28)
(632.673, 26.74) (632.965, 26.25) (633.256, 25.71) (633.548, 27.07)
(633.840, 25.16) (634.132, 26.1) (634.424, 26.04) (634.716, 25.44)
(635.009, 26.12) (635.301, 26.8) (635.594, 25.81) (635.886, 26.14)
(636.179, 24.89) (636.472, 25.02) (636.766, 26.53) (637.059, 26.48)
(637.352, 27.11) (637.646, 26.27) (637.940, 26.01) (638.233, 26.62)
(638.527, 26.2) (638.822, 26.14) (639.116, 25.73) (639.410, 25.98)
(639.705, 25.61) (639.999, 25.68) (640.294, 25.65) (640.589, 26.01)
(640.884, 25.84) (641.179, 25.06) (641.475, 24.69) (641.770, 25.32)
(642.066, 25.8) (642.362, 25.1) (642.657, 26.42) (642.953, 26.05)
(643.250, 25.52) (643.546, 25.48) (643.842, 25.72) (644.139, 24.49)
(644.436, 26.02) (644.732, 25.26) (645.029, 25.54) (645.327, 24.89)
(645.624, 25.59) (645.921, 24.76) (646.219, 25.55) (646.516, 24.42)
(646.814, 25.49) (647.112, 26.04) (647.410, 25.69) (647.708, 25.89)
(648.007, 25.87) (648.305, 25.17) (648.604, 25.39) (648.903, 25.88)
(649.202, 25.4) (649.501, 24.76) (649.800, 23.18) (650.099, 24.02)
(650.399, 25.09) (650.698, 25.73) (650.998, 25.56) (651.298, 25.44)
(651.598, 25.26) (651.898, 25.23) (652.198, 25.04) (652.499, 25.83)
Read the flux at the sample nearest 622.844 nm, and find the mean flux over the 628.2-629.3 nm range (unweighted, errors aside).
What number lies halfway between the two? 26.8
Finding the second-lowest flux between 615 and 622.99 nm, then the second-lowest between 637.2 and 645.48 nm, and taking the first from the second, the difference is -0.23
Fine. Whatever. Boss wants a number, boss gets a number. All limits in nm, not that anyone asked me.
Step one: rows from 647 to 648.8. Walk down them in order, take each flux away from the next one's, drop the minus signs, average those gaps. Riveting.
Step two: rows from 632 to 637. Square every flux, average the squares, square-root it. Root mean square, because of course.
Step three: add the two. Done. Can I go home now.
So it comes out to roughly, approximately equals 26.2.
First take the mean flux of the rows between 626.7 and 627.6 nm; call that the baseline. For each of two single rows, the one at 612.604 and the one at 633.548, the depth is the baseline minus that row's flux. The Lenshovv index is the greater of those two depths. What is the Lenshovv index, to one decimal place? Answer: -0.5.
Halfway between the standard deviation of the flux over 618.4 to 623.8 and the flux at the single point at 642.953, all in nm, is 13.33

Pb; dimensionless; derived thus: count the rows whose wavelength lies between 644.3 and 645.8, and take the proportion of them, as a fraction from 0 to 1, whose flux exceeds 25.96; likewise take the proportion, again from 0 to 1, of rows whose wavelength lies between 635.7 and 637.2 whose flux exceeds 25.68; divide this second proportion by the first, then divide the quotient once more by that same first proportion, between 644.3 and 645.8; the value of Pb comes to 15.0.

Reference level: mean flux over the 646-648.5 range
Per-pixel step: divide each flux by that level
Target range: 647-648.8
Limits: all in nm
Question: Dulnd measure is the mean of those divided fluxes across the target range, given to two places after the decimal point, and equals 1.01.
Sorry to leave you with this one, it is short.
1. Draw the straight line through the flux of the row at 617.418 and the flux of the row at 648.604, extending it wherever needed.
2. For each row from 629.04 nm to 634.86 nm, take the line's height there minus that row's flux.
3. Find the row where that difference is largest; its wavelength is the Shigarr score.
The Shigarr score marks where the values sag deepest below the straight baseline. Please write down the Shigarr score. 632.091 nm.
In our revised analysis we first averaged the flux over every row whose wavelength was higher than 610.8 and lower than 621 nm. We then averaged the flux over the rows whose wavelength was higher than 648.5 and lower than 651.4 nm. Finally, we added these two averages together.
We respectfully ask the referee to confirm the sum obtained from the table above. 51.7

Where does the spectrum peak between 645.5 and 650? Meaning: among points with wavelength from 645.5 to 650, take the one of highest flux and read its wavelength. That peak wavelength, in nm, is 647.112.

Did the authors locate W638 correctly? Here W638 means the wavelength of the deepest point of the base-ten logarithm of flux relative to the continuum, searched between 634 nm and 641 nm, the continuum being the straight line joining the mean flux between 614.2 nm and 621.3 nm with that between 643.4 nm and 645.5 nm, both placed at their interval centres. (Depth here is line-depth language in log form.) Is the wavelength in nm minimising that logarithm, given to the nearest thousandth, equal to 636.179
